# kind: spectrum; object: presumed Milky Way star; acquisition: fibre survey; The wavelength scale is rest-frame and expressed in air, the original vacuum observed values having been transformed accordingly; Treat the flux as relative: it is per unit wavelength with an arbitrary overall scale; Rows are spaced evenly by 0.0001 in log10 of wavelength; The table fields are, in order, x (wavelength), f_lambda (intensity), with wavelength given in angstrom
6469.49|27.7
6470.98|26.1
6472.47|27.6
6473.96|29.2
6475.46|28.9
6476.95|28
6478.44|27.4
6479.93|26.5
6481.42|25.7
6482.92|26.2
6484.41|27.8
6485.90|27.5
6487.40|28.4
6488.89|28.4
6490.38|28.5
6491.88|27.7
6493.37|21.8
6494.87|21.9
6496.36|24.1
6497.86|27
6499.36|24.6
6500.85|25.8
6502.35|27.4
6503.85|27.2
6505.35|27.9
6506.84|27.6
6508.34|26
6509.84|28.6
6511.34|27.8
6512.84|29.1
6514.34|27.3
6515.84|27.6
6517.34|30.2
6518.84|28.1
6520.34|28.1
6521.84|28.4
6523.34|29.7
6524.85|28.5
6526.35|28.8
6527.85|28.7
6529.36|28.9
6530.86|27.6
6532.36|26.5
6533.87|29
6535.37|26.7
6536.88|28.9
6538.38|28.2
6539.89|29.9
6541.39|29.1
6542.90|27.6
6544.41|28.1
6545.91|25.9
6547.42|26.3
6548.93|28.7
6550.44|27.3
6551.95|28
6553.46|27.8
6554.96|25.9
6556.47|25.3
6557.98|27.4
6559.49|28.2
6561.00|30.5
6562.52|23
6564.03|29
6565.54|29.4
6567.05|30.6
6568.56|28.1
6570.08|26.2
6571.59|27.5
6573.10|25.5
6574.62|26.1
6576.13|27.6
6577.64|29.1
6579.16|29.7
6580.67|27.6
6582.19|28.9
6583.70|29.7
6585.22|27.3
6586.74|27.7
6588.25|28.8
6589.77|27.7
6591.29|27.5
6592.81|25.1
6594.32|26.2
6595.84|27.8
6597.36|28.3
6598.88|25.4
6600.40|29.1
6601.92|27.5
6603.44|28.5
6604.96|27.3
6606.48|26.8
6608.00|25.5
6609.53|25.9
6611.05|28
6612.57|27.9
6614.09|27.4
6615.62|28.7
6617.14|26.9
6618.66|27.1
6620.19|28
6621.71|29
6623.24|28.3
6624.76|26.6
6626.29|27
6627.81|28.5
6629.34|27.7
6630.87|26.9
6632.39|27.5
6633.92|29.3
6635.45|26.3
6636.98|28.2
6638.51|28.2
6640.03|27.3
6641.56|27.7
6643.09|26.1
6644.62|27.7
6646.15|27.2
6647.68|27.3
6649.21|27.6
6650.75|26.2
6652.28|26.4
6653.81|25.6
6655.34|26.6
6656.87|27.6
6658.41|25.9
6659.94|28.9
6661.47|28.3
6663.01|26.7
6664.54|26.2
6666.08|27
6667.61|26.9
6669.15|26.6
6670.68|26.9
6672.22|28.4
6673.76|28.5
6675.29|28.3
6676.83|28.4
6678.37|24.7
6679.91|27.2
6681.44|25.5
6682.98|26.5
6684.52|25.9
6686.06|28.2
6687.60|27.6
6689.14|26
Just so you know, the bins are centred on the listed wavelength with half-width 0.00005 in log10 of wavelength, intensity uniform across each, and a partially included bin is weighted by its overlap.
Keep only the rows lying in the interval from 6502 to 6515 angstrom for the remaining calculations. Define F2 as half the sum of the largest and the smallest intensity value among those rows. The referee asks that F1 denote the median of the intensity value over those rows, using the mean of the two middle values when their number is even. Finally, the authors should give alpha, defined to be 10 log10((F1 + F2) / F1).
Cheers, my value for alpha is 3.01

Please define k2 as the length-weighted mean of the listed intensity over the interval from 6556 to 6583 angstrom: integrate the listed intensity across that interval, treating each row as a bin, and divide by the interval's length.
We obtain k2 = 27.8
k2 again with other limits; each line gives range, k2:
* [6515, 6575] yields 27.9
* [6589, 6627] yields 27.3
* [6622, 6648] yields 27.5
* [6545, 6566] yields 27.3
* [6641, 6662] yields 27.1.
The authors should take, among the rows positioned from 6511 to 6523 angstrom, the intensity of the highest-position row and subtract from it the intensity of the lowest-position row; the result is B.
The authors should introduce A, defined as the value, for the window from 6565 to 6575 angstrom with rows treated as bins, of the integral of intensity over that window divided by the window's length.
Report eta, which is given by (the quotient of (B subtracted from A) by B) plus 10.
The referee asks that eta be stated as 55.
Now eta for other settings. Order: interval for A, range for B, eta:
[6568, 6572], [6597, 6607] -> -9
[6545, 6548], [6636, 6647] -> -17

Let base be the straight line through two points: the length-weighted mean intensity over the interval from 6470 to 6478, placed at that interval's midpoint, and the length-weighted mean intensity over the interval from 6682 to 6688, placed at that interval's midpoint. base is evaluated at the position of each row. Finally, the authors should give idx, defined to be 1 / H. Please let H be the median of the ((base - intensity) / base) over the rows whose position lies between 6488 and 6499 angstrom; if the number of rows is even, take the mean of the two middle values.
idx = 35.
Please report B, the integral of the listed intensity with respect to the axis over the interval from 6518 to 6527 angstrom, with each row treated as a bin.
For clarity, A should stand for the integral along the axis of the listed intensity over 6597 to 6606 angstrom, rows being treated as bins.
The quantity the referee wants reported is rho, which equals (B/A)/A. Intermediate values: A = 249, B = 258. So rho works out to 0.0042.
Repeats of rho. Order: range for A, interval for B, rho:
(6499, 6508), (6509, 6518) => 0.0044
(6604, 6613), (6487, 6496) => 0.0040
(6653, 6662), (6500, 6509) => 0.0041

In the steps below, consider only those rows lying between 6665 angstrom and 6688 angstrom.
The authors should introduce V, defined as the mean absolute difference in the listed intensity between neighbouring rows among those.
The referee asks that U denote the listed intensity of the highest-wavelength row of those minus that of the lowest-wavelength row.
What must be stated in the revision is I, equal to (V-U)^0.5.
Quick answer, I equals 0.69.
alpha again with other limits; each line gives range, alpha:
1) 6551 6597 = 2.94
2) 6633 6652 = 3.03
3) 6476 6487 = 2.97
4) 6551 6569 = 2.91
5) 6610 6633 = 3.02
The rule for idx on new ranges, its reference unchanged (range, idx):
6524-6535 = -27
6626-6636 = -87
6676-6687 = 59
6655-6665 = 78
